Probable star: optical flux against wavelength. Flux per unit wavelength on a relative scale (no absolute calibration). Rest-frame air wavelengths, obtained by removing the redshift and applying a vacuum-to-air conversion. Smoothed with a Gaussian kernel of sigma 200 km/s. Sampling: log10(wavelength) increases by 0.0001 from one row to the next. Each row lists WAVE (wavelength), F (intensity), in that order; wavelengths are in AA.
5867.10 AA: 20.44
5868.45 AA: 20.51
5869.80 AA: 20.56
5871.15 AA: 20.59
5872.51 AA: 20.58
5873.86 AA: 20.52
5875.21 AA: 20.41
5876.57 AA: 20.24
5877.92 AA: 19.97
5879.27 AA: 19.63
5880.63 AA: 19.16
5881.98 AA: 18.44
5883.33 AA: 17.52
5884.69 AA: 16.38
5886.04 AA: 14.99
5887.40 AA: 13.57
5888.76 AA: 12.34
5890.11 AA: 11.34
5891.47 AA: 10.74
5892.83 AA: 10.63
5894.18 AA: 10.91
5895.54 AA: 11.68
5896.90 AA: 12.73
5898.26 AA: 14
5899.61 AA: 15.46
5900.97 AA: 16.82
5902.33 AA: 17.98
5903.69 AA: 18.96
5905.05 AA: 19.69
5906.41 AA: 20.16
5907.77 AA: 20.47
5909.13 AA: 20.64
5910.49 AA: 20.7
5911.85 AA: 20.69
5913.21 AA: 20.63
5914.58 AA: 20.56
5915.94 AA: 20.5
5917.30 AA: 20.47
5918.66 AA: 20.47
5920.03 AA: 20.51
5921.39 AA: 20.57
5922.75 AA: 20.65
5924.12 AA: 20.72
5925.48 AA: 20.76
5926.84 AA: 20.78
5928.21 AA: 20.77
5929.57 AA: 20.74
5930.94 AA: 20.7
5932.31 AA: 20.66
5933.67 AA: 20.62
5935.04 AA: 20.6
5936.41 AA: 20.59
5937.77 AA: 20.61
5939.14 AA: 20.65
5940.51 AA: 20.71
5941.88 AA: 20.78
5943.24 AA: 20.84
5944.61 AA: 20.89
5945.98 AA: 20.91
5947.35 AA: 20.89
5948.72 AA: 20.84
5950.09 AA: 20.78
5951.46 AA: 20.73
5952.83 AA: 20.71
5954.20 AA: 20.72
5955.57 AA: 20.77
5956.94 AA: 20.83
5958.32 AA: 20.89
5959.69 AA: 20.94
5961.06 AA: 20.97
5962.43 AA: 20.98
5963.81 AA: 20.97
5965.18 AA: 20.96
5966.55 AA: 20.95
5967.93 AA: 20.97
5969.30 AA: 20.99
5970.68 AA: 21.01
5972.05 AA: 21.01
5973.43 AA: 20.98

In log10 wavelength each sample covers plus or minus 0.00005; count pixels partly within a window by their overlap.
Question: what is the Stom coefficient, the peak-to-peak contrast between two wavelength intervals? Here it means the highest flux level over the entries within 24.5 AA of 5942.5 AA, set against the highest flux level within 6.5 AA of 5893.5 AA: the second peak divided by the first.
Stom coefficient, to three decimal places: 0.737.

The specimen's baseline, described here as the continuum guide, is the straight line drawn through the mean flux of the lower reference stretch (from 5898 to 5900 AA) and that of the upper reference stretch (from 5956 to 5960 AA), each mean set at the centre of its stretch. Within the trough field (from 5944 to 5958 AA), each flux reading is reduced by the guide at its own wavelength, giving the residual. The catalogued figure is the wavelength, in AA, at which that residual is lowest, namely 5956.94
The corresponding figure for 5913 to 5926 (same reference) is 5925.48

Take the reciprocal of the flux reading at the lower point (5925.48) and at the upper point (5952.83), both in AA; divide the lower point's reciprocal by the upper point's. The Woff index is 1.00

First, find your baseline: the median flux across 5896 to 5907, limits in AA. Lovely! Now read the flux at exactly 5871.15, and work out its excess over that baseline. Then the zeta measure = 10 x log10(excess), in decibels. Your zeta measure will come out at 5.04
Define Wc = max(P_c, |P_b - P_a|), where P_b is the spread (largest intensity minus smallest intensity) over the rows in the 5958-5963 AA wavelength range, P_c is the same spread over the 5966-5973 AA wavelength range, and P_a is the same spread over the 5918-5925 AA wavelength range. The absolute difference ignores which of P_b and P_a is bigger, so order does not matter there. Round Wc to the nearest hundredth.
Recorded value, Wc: 0.16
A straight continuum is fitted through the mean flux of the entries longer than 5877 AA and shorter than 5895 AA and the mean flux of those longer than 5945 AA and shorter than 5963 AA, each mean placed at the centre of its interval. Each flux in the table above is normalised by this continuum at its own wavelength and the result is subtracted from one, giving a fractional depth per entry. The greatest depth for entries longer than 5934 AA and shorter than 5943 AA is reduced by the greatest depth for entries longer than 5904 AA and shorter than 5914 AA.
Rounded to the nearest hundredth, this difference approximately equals 0.13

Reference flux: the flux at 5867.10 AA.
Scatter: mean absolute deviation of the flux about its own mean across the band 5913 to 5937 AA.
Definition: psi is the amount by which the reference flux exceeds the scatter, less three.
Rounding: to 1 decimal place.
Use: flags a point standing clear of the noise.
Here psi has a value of 17.4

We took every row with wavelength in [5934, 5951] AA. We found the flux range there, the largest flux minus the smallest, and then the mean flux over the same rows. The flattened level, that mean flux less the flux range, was 20.4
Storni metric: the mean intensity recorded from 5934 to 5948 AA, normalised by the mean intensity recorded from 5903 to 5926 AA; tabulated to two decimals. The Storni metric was 1.02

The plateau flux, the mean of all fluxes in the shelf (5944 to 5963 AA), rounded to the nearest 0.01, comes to 20.85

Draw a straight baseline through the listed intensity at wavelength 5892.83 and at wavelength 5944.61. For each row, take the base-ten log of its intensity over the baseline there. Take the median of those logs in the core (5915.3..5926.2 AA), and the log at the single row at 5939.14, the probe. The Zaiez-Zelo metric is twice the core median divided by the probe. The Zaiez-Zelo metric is 11.5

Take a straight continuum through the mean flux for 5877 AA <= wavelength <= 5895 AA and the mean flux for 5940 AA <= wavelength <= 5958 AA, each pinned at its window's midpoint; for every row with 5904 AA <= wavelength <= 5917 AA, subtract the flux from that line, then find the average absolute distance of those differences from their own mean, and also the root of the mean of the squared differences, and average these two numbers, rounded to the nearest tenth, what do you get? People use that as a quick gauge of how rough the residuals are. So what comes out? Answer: 1.7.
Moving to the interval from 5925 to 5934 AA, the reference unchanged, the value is 1.0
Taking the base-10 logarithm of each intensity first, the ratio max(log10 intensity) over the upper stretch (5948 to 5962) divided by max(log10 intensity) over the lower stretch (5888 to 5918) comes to 1.00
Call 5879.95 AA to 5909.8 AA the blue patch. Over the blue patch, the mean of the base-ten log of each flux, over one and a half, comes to 0.789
